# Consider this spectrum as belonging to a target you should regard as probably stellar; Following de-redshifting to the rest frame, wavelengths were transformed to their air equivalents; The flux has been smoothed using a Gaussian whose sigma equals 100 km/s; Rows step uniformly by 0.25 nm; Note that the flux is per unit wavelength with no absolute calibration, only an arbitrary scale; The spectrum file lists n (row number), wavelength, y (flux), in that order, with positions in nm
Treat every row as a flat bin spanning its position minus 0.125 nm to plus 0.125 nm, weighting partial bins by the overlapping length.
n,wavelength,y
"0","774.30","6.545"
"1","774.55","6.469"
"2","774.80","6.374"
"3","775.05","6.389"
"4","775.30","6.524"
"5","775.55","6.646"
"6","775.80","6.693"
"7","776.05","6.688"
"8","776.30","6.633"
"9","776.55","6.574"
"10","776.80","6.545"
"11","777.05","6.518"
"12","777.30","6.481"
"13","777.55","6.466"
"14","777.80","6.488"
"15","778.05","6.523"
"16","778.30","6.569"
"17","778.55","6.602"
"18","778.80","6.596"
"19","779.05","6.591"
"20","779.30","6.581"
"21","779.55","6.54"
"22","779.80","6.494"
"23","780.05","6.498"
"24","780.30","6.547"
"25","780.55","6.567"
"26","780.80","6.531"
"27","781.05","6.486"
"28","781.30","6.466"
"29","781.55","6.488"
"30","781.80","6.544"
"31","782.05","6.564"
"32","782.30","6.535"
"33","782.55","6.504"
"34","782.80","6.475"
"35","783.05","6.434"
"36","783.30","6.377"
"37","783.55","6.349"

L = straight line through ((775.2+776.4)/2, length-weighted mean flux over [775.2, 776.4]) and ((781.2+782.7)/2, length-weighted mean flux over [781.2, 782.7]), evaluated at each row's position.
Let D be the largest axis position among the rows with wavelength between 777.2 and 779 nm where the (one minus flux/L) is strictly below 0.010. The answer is 778.80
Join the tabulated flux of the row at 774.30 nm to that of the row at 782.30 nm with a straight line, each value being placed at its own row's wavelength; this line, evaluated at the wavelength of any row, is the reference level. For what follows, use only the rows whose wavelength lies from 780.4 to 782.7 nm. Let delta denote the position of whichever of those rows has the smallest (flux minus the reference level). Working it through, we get 781.30 nm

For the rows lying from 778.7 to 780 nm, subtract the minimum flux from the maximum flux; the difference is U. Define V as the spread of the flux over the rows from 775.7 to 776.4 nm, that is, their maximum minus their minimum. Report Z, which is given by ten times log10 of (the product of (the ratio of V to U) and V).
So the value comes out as -14.5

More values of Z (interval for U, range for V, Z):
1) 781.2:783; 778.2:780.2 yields -9.2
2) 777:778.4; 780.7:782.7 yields -10.3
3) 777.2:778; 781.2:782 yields -5.6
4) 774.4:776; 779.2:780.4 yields -16.2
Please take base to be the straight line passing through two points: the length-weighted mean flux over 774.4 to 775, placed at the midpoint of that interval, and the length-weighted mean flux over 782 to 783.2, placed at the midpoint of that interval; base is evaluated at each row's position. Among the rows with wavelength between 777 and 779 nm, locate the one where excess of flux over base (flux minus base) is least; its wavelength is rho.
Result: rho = 777.55 nm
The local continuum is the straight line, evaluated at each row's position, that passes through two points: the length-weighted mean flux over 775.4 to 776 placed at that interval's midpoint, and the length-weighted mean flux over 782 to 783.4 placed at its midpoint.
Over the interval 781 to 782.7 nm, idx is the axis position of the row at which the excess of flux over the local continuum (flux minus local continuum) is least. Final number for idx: 781.30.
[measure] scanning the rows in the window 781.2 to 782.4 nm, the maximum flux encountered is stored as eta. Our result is 6.564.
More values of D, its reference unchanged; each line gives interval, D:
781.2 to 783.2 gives 783.05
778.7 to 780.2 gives 780.05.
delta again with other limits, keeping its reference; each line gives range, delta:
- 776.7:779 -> 777.55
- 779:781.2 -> 781.05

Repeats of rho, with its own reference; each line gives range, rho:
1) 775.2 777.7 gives 777.55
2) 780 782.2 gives 781.30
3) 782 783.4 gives 783.30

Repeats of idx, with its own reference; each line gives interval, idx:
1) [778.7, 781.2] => 779.80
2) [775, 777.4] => 775.05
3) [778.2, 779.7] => 778.30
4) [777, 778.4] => 777.55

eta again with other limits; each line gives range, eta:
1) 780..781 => 6.567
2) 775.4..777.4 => 6.693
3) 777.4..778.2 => 6.523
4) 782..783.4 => 6.564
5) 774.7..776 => 6.693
